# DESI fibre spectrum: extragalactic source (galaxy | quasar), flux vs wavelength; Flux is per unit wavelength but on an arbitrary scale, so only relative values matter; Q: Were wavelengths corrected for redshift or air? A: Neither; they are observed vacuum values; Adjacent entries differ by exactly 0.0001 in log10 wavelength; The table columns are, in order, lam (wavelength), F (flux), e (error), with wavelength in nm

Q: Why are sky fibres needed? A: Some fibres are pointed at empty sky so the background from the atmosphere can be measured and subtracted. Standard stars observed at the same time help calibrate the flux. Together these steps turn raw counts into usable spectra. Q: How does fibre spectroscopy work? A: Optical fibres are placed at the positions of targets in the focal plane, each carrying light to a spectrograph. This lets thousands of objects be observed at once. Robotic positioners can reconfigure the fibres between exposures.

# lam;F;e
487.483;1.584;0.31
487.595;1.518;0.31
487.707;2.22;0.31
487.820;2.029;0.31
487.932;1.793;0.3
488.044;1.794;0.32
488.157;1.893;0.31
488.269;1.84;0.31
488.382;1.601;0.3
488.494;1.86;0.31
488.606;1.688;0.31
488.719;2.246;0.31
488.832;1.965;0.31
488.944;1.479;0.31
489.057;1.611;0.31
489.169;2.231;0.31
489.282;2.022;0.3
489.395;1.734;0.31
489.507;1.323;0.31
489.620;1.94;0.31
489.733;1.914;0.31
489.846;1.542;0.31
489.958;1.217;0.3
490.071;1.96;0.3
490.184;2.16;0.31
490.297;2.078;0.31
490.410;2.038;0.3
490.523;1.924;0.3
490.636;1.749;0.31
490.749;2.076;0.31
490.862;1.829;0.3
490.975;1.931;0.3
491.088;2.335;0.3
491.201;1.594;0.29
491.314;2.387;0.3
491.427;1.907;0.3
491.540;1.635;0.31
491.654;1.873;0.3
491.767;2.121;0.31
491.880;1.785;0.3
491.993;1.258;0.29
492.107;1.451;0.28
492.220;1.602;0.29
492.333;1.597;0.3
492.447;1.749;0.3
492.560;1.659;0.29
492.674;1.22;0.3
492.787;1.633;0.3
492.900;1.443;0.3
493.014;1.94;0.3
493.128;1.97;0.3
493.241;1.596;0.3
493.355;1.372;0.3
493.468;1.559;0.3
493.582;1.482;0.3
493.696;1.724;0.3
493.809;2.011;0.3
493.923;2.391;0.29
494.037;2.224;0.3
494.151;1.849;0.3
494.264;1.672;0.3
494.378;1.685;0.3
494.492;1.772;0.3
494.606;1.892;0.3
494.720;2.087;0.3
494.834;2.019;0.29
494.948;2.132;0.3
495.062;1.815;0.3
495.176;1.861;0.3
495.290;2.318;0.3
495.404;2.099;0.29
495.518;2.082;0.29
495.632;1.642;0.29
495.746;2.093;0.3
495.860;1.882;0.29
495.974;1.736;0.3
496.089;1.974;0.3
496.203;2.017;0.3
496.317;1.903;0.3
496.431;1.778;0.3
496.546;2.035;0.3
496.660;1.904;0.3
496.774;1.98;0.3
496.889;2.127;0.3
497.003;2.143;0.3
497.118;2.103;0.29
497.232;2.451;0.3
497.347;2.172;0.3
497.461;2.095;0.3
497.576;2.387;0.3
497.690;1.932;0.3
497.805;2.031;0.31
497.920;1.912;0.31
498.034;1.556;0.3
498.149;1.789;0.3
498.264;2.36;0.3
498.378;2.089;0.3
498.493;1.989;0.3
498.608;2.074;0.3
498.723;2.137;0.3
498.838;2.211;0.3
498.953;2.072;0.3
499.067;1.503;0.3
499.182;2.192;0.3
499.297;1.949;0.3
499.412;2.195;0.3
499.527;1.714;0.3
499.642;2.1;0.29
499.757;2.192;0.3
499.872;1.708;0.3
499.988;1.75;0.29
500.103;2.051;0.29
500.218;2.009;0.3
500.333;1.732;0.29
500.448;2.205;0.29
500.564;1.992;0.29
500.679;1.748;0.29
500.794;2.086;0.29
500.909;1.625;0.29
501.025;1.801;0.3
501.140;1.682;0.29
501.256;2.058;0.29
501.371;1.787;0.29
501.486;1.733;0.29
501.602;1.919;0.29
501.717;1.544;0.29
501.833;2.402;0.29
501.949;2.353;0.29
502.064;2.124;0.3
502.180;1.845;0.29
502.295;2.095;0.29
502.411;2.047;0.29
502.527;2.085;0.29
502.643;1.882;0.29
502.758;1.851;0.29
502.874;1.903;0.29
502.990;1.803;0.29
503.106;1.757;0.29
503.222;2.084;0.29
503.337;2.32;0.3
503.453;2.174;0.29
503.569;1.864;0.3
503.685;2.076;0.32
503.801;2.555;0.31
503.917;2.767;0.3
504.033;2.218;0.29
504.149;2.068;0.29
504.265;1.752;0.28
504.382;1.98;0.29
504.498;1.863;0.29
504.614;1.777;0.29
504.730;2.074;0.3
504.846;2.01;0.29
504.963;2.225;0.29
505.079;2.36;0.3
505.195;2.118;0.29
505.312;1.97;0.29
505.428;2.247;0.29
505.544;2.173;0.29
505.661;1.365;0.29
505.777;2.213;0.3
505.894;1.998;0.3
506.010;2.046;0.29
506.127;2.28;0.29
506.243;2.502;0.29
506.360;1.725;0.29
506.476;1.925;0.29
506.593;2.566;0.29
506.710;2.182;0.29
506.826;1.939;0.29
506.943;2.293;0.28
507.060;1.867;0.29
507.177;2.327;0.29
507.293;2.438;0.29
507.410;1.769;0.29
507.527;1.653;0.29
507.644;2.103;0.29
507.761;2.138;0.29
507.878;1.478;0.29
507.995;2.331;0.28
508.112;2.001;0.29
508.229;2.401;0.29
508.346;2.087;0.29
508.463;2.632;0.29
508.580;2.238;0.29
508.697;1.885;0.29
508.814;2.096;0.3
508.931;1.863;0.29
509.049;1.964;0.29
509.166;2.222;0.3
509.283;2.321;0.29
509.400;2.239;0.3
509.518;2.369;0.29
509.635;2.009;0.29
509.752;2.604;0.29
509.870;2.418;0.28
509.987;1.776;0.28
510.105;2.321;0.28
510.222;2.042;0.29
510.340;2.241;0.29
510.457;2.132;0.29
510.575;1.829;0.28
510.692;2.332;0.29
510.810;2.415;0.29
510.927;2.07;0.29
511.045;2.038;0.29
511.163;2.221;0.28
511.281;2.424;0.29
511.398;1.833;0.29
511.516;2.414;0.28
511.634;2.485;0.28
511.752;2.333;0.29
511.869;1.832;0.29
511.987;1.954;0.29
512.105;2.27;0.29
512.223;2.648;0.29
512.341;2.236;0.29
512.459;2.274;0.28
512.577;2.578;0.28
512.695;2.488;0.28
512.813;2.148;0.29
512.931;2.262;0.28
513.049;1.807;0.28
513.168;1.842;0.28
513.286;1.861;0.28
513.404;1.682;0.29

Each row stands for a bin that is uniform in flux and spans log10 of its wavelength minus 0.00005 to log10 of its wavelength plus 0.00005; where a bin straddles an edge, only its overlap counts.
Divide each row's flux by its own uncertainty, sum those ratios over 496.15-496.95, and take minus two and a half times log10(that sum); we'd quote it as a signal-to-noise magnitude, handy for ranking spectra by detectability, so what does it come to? -4.2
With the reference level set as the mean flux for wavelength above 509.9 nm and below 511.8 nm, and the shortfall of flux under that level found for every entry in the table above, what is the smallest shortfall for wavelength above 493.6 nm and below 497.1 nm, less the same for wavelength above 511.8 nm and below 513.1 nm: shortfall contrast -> 0.26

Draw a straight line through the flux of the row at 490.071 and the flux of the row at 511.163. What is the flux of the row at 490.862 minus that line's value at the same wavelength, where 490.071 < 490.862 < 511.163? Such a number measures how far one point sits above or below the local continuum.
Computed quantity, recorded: -0.1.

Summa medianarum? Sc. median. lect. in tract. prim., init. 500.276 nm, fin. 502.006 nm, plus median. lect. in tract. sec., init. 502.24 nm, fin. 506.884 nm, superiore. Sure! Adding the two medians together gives 3.9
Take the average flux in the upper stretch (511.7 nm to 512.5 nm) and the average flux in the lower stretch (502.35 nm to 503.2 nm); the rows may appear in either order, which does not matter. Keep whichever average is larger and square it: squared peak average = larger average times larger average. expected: 4.93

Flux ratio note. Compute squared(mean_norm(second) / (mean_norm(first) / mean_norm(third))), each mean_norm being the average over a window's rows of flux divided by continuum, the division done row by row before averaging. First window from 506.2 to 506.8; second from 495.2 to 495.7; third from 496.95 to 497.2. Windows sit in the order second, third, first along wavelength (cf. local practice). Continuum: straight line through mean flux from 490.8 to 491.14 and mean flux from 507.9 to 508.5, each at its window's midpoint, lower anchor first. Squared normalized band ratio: 1.0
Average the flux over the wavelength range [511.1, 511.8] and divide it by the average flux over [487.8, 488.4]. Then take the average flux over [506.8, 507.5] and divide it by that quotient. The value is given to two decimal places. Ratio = 1.68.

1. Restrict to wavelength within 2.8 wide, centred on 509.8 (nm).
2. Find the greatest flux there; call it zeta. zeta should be 2.632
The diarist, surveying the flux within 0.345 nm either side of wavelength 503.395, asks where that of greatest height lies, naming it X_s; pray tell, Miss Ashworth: 503.337 nm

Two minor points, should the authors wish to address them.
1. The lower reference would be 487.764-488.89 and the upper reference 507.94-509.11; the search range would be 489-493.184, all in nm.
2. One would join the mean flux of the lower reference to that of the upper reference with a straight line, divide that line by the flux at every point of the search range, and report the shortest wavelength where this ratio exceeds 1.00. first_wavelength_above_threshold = 489.057 nm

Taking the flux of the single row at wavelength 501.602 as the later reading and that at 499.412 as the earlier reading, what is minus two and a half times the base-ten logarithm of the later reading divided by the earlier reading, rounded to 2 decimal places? 0.15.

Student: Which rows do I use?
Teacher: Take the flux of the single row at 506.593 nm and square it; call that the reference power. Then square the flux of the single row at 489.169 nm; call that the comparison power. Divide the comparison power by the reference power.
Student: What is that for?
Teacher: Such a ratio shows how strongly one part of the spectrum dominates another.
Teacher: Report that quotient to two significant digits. 0.76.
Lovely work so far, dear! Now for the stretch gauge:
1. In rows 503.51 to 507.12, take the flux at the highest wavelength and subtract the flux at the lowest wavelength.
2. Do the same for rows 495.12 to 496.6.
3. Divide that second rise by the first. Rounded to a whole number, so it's 58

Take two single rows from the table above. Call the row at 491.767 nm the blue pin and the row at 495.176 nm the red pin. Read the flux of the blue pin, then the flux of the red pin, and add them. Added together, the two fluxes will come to 3.98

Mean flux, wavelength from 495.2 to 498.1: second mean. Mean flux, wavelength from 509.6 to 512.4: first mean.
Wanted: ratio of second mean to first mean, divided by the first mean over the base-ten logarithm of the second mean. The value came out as 0.126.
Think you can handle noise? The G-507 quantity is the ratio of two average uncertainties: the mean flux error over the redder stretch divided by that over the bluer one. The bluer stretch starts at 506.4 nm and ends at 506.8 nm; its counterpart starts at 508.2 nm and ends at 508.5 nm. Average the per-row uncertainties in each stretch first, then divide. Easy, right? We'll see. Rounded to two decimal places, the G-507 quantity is 1.00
